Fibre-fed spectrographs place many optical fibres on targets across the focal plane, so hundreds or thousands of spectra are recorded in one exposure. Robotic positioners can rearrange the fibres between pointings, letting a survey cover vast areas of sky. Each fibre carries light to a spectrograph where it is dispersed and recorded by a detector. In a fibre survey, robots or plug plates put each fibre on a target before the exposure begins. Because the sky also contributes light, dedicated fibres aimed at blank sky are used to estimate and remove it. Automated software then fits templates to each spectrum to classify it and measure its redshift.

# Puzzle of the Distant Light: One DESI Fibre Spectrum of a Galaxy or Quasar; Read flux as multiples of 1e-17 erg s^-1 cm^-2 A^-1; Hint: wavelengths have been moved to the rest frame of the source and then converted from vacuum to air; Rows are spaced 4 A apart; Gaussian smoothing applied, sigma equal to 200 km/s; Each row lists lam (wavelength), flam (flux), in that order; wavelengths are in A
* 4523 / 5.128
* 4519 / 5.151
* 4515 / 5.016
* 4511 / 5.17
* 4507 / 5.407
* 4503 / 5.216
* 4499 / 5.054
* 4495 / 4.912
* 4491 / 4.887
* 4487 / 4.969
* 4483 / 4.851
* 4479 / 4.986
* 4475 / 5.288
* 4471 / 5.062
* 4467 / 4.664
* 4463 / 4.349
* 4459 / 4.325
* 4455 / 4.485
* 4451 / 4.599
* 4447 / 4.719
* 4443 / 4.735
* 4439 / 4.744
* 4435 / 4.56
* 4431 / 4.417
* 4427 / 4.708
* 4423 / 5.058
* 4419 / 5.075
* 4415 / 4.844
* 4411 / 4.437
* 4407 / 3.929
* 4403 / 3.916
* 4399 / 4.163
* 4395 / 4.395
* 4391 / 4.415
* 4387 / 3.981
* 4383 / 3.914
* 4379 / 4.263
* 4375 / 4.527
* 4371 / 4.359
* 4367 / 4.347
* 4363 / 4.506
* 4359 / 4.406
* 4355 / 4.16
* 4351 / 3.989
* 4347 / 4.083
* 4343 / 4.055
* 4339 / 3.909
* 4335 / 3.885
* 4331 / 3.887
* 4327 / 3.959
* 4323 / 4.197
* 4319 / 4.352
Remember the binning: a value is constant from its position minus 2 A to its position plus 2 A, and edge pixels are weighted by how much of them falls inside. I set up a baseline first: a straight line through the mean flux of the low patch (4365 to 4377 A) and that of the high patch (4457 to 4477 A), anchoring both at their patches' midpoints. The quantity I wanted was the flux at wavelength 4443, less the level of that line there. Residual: 0.1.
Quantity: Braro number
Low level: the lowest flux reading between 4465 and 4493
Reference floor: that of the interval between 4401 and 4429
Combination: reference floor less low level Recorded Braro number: -0.75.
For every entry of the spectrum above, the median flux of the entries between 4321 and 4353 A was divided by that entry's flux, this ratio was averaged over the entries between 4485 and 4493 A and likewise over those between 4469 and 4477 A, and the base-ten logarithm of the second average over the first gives -0.02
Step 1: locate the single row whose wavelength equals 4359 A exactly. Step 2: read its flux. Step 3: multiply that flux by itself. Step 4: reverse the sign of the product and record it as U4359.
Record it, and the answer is -19.4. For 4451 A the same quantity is -21.2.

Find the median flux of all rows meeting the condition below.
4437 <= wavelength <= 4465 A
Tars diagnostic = 4.60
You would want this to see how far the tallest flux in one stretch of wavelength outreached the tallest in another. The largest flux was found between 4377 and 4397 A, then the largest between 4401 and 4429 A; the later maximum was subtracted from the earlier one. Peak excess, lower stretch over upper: -0.66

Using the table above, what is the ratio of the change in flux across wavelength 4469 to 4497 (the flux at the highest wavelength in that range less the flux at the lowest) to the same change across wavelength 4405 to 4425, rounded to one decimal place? -0.1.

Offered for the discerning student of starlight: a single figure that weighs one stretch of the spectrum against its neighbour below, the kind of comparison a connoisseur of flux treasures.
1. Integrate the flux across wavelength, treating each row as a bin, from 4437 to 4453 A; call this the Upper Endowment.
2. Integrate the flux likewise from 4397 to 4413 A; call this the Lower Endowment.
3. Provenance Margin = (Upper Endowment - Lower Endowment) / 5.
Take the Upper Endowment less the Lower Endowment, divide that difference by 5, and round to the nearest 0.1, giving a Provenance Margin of 1.9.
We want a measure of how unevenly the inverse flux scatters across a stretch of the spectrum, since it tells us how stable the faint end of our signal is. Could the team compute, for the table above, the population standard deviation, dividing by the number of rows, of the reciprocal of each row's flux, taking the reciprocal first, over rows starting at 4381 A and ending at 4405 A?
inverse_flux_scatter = 0.012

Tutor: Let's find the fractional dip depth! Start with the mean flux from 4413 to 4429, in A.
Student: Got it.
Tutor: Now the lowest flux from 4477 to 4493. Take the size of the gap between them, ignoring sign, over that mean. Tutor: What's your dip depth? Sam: 0.01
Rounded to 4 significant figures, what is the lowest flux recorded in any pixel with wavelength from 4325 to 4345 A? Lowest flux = 3.885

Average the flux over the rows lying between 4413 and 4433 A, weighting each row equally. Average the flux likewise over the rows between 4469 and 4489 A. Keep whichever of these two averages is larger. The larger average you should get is 5.03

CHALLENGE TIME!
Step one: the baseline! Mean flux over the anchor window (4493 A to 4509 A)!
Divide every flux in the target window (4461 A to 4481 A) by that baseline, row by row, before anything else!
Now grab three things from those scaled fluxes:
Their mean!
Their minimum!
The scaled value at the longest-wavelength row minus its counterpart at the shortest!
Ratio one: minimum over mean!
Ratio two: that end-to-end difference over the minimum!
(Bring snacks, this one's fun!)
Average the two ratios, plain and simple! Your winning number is 0.520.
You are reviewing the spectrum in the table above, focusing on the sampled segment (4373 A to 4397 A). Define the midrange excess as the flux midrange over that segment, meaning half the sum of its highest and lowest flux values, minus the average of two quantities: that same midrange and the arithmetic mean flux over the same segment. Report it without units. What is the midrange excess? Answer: -0.014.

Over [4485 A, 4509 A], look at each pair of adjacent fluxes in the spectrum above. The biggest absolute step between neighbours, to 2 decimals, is 0.19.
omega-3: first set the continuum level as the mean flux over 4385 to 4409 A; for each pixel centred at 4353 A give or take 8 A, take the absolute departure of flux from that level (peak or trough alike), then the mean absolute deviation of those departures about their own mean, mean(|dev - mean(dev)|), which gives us 0.085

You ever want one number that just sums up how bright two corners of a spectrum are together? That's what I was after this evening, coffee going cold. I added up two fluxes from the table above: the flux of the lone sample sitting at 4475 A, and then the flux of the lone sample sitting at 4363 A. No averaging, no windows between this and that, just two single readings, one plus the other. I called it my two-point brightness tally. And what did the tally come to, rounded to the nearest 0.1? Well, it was 9.8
